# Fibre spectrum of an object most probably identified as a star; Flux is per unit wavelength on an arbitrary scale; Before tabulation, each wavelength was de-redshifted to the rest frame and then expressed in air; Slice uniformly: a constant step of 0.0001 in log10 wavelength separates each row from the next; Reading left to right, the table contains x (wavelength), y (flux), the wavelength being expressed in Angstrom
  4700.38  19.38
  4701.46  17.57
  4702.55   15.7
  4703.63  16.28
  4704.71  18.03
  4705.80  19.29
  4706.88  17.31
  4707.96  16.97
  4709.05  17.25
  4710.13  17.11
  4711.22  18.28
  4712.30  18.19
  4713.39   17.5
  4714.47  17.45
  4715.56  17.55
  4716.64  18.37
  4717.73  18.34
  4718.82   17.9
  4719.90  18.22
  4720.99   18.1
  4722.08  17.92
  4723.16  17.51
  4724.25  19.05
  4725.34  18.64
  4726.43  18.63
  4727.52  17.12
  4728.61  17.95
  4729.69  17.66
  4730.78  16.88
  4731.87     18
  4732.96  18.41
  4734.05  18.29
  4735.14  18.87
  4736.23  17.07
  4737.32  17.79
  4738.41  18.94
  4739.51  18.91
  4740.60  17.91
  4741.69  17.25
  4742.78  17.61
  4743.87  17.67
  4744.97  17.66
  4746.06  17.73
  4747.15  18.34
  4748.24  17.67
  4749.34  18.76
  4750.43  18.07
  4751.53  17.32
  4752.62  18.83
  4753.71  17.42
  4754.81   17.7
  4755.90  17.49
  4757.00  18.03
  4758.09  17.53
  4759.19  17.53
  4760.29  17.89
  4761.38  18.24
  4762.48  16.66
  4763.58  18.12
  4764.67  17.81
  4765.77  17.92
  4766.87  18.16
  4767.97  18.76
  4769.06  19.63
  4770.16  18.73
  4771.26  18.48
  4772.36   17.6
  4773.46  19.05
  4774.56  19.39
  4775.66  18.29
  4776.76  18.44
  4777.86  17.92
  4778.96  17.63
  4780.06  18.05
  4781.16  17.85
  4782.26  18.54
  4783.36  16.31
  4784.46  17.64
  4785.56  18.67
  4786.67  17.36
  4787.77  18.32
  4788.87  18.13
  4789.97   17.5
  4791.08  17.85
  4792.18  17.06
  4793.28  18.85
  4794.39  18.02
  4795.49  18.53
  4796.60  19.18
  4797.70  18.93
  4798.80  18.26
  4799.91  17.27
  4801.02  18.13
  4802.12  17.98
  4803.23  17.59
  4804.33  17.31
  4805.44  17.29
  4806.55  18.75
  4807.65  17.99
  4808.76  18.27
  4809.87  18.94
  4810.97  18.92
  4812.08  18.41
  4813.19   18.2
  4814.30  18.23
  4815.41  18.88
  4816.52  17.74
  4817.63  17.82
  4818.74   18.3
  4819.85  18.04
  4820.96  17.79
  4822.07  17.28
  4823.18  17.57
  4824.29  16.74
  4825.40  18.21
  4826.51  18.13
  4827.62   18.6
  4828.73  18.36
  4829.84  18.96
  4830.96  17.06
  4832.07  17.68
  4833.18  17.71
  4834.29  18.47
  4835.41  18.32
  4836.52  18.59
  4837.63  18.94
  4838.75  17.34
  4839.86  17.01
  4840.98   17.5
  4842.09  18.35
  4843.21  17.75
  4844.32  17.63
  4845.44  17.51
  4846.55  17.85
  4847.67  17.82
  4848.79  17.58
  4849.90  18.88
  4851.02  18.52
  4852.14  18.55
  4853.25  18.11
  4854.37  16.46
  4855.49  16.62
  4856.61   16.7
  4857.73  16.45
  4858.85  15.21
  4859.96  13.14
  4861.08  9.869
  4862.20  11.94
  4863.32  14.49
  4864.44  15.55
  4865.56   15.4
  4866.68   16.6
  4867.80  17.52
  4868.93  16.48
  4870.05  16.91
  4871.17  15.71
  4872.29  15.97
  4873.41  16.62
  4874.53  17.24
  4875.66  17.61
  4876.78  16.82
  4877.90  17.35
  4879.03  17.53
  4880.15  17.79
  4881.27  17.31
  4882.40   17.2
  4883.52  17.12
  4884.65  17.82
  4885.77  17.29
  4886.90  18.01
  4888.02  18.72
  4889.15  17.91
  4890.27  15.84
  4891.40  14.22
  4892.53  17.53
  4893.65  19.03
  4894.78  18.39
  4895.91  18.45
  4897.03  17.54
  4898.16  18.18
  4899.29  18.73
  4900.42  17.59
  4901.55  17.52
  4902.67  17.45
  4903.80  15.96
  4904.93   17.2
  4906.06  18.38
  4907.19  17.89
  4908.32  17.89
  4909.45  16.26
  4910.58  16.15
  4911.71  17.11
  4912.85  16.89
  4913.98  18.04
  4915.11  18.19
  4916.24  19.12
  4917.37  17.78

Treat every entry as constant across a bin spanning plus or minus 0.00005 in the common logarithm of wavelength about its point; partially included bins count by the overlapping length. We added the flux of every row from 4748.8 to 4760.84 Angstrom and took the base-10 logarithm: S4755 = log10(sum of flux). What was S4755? 2.29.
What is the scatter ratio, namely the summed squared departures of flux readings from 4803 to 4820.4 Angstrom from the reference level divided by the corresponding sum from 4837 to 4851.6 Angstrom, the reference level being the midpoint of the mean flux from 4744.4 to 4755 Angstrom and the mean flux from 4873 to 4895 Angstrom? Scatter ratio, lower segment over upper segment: 1.7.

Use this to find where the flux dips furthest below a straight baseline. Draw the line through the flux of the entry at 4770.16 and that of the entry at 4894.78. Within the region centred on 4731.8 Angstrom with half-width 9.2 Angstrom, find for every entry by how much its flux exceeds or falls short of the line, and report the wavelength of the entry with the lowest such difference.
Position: 4730.78 Angstrom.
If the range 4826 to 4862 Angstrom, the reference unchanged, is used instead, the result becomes 4861.08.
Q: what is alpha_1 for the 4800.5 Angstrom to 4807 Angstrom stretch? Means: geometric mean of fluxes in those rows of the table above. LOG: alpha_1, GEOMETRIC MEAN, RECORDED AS 17.8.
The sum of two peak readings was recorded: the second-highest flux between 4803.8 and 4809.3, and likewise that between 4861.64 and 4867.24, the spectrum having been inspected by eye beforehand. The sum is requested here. 33.8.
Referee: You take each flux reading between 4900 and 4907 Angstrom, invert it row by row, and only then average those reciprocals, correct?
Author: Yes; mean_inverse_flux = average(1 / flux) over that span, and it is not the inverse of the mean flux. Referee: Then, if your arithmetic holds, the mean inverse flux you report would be 0.0577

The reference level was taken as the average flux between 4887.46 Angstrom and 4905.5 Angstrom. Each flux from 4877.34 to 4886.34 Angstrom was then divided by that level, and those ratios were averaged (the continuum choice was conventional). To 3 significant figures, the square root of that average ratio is 0.997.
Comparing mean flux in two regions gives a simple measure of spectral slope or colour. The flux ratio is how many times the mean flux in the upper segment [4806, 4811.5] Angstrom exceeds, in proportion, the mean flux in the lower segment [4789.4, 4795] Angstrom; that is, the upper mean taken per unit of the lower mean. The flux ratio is 1.04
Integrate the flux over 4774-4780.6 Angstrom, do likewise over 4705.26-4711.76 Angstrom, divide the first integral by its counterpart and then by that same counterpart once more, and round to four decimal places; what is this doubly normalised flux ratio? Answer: 0.0091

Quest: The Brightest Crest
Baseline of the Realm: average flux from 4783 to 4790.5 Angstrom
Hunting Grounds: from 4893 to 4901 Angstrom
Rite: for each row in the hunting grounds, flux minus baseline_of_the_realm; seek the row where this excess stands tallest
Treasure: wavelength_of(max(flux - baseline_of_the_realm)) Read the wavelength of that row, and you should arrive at 4893.65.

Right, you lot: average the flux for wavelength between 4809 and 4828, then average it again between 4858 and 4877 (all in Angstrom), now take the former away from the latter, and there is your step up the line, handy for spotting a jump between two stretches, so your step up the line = -2.6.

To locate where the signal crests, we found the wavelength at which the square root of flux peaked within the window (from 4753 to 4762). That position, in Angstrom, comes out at 4761.38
